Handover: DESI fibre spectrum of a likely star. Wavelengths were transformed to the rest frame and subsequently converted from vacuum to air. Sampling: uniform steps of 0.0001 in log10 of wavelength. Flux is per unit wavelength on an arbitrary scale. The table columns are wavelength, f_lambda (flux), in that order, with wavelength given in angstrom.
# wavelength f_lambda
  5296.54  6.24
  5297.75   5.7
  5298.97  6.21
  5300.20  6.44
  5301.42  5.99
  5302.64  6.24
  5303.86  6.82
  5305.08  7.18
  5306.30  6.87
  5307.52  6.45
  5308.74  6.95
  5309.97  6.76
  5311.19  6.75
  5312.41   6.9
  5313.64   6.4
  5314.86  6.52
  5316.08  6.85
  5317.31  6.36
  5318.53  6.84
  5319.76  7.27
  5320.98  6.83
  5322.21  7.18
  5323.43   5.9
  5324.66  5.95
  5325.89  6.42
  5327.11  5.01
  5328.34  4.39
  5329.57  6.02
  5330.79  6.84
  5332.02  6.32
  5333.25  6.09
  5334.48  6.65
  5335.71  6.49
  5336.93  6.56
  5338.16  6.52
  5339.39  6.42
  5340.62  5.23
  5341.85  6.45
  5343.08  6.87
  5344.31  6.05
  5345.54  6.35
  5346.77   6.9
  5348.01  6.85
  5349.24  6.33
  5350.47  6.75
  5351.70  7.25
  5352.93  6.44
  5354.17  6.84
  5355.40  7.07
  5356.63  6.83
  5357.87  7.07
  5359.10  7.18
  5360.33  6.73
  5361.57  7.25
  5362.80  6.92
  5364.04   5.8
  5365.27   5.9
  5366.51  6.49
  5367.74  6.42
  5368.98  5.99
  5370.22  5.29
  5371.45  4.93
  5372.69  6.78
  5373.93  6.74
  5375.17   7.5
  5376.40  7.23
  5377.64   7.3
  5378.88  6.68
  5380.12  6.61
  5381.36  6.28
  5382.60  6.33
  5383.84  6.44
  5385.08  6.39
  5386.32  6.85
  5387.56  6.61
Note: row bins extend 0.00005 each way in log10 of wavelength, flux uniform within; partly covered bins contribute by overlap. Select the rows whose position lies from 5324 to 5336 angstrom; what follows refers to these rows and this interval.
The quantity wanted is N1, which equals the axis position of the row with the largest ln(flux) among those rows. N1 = 5330.79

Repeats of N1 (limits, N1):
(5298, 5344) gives 5319.76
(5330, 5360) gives 5351.70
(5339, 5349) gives 5346.77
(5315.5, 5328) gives 5319.76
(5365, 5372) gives 5366.51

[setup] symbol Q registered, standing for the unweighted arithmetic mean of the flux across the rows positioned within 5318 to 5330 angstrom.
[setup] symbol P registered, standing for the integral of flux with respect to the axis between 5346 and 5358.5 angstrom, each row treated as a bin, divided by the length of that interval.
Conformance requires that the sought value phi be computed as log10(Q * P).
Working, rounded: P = 6.8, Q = 6.18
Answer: 1.63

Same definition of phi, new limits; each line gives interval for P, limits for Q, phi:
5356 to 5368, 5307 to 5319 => 1.65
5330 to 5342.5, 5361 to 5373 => 1.59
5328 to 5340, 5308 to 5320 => 1.63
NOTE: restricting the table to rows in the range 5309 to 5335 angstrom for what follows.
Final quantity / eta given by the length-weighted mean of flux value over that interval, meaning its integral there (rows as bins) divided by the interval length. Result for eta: 6.40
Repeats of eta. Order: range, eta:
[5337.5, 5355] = 6.52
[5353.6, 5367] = 6.74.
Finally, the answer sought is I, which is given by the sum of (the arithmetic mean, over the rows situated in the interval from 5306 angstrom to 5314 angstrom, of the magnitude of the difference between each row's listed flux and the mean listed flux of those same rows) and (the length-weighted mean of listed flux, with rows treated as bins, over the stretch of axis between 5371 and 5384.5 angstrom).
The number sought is 6.81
